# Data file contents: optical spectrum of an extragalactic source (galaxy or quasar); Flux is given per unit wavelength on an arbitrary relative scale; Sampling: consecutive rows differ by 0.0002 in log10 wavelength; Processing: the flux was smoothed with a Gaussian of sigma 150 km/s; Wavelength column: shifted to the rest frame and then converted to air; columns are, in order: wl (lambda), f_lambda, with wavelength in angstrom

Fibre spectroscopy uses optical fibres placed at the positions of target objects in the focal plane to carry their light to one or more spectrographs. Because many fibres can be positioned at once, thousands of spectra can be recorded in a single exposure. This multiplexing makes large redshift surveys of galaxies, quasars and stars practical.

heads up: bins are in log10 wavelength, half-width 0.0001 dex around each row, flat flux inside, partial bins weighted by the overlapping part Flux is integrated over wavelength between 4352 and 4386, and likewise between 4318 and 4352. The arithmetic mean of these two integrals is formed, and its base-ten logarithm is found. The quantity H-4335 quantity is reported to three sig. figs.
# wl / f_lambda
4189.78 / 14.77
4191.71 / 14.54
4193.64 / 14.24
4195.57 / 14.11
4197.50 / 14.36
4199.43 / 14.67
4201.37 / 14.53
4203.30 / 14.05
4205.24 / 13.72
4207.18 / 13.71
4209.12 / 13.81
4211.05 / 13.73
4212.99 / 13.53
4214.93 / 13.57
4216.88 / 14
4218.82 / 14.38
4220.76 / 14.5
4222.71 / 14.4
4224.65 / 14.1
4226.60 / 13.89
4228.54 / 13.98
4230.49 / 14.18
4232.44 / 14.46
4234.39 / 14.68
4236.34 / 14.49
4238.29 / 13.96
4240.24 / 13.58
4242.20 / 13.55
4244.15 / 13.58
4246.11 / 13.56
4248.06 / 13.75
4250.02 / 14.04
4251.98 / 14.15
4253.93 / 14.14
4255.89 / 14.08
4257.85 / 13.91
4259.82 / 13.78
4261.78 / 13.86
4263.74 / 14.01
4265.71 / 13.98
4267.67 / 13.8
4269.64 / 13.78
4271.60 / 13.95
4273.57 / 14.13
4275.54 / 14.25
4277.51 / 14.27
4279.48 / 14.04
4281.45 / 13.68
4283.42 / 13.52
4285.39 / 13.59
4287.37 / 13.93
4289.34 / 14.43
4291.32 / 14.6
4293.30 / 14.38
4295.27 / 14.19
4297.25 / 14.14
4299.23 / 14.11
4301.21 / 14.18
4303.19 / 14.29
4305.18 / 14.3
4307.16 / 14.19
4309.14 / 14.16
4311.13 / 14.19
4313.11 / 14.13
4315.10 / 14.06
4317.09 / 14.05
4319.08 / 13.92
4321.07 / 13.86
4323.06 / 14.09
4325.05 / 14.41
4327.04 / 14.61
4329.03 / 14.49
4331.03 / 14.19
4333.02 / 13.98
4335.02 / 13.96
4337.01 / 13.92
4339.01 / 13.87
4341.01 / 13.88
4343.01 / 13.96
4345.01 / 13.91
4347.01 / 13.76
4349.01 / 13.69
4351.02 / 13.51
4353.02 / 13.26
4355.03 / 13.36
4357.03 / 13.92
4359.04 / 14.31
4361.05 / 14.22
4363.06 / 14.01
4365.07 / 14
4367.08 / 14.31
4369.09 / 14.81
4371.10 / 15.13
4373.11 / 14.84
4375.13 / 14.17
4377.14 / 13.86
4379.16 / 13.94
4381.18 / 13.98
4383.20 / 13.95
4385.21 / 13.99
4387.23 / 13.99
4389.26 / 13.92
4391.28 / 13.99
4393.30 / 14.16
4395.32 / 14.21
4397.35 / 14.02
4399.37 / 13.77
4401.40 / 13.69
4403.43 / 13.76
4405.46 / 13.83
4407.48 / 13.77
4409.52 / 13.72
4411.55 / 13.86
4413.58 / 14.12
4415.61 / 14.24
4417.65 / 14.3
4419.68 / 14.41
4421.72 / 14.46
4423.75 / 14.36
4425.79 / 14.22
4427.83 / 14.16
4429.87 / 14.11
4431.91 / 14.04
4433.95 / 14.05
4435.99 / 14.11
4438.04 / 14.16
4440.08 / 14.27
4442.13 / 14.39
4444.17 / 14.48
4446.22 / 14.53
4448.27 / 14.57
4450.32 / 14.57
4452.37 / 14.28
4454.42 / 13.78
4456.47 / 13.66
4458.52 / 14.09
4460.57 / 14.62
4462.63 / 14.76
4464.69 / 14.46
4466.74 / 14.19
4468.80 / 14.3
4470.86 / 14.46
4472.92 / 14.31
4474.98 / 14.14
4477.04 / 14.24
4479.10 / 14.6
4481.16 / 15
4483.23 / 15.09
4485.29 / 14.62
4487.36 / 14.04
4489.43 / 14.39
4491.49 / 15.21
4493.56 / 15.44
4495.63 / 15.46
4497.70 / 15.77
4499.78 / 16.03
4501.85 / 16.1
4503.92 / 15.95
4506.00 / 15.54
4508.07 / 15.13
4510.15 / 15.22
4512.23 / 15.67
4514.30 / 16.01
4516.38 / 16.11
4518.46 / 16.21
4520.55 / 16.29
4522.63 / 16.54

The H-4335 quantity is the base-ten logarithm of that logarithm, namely 0.428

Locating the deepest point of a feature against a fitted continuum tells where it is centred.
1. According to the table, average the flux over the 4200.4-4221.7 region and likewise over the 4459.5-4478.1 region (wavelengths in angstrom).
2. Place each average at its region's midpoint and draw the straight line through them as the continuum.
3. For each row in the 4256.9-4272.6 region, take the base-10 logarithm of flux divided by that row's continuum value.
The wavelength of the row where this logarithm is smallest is 4269.64 angstrom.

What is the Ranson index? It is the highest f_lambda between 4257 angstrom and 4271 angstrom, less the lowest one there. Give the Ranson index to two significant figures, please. 0.23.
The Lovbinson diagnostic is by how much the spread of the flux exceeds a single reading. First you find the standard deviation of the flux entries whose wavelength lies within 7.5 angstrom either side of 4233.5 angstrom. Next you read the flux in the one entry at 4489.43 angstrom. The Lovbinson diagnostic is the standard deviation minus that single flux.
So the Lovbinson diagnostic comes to -14.0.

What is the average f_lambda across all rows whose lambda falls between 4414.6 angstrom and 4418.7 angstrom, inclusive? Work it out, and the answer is 14.3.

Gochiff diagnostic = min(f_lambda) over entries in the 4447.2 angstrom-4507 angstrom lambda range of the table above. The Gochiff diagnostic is 13.66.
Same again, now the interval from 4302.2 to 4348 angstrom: 13.76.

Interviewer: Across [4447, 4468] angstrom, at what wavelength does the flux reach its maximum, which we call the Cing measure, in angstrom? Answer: 4462.63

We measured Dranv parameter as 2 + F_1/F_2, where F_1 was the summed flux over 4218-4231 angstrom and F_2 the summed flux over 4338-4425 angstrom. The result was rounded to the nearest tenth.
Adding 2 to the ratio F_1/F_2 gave 2.2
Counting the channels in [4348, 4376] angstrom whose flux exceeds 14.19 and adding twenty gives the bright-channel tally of 26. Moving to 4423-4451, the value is 28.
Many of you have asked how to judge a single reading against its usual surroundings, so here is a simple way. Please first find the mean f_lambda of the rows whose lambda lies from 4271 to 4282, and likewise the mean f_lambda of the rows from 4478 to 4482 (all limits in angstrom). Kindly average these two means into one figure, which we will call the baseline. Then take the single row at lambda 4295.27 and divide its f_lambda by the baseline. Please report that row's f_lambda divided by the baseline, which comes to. 0.98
